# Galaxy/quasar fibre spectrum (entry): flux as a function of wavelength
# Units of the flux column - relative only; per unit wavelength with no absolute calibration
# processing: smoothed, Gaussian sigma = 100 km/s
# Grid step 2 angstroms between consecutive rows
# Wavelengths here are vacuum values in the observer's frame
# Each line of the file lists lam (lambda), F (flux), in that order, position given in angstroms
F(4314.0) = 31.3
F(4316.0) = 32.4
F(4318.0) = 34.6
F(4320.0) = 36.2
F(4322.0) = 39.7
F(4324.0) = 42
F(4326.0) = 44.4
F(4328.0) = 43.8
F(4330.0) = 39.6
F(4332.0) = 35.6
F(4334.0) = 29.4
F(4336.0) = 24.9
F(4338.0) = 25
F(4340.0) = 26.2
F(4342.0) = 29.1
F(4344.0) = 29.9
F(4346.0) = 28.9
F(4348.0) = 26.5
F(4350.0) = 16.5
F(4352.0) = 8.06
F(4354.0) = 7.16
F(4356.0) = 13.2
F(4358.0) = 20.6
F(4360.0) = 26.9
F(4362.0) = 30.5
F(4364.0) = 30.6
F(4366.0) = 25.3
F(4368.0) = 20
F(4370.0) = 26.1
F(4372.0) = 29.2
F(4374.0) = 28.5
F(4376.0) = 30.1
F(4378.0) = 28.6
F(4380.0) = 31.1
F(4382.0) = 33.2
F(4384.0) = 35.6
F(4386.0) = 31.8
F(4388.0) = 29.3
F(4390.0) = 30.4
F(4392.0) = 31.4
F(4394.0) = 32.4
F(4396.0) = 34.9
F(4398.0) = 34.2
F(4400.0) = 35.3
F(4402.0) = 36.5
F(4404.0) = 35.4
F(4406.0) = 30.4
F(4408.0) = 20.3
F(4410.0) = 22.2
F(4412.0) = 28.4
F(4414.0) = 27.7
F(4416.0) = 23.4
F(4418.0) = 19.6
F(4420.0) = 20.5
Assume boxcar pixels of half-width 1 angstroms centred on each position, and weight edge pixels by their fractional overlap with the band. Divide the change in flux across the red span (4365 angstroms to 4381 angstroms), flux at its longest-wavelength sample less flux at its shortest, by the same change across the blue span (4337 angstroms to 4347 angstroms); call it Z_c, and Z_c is 1.5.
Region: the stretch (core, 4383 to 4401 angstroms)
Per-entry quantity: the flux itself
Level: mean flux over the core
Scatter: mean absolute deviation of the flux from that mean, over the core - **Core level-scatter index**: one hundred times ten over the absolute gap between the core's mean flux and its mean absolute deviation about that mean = 32.4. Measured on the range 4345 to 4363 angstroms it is 82.1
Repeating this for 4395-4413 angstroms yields 38.6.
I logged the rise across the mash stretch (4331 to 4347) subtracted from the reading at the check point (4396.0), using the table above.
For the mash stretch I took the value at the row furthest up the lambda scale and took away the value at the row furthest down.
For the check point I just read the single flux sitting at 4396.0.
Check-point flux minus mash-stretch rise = 42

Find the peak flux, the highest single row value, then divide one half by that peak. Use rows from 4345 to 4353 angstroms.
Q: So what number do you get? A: 0.0173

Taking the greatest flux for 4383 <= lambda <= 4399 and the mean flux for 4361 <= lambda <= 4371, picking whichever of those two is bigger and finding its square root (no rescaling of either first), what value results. 5.97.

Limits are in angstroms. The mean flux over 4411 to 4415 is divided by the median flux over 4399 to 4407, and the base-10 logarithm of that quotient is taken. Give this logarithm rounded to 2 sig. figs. -0.10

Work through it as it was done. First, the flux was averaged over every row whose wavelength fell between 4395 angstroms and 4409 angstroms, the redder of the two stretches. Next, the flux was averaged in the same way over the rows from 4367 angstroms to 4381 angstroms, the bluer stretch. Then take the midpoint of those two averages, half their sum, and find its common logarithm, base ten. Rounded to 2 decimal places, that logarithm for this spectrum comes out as 1.48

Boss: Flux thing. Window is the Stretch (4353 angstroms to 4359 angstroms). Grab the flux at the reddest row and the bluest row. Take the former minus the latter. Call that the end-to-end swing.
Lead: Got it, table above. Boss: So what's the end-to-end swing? 13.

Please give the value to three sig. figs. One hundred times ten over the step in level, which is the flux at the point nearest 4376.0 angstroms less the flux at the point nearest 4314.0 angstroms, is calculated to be -833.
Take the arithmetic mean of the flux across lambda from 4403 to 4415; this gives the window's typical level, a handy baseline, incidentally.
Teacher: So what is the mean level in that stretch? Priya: 27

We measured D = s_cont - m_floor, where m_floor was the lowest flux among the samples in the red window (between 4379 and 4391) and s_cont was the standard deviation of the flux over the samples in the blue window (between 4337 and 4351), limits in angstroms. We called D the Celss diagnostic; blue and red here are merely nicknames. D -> -25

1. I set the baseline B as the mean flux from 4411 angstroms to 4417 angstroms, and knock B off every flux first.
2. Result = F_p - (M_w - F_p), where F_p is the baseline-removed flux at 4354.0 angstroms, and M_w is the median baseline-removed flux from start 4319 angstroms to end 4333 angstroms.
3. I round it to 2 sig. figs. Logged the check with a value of -52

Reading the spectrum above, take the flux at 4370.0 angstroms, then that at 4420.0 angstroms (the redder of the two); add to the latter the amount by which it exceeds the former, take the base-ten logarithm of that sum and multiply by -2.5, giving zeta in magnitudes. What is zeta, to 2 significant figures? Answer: -2.9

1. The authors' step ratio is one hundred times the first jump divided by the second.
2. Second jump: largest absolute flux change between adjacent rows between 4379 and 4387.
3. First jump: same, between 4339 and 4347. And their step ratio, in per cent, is 76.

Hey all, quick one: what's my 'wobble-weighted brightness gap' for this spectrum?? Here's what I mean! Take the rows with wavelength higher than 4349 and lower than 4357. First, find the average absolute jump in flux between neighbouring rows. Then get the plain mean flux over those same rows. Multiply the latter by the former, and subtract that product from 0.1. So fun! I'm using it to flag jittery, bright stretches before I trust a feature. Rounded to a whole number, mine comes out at -57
